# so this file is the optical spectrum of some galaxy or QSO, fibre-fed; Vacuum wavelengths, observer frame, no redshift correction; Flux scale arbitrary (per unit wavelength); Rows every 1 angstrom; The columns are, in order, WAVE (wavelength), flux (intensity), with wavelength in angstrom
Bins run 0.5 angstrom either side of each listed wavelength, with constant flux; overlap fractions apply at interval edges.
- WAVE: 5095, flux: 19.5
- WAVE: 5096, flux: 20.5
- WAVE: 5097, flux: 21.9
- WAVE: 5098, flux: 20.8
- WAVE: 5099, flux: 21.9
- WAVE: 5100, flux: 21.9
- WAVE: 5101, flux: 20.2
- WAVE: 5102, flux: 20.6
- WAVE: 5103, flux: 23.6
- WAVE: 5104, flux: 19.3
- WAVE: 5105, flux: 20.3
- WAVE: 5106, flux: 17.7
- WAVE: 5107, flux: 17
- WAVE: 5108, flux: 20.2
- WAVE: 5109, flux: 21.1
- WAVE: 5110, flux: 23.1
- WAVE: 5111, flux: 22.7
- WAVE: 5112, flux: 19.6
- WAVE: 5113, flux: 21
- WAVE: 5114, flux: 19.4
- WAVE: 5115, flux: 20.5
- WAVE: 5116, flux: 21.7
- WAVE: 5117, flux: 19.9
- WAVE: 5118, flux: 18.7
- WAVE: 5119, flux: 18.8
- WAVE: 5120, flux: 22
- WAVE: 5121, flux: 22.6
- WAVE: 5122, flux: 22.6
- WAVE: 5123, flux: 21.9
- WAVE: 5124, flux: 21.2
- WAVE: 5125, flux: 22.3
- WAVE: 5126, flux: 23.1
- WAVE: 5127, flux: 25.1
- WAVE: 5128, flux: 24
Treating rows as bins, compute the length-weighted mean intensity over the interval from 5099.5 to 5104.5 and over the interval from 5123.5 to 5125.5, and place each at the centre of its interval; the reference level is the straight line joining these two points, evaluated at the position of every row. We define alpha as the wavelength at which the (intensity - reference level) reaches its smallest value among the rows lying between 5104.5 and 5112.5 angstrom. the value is 5107 angstrom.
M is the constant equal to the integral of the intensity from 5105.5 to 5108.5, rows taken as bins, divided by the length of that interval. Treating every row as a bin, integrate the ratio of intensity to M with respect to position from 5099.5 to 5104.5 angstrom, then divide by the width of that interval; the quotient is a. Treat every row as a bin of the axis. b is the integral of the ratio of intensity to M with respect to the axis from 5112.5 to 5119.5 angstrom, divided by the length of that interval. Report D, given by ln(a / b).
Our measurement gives 0.054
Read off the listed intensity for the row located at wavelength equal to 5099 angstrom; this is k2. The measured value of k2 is 21.9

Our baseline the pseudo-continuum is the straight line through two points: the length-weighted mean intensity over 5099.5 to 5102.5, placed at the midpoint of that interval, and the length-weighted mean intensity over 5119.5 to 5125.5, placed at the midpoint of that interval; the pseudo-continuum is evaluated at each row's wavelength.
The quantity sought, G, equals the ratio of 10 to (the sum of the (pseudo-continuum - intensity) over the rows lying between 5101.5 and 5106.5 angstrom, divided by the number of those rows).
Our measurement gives 13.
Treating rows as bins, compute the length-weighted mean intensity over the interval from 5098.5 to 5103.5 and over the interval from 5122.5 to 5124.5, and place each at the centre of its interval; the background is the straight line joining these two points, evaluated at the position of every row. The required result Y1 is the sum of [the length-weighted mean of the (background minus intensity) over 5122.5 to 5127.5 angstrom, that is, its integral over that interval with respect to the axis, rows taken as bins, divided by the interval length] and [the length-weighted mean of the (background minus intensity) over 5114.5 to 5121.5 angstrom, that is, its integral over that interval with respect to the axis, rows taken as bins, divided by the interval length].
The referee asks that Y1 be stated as -0.2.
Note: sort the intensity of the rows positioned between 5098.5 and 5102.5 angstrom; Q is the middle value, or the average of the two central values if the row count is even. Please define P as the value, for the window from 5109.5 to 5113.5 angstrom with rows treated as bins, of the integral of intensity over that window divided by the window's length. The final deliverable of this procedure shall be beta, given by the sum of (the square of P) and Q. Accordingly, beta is 488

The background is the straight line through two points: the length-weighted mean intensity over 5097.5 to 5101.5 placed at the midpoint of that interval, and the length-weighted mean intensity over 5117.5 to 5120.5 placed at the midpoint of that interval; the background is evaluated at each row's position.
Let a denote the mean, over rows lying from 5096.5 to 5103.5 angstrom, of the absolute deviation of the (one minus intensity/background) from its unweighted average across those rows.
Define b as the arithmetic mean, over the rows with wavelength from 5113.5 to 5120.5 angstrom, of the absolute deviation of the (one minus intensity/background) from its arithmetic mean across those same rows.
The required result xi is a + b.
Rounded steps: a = 0.041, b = 0.0541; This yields 0.095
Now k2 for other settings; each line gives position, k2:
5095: 19.5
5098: 20.8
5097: 21.9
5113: 21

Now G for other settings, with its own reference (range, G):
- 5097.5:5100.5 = -13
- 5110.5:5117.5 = 11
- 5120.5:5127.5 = -20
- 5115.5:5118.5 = 6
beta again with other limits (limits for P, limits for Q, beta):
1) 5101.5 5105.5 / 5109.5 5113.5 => 461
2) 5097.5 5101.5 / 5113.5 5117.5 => 470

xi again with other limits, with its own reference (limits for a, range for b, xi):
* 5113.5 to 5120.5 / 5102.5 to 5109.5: 0.133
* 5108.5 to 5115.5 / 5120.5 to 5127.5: 0.097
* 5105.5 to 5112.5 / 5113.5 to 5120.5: 0.145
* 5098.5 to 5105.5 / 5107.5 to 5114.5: 0.105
